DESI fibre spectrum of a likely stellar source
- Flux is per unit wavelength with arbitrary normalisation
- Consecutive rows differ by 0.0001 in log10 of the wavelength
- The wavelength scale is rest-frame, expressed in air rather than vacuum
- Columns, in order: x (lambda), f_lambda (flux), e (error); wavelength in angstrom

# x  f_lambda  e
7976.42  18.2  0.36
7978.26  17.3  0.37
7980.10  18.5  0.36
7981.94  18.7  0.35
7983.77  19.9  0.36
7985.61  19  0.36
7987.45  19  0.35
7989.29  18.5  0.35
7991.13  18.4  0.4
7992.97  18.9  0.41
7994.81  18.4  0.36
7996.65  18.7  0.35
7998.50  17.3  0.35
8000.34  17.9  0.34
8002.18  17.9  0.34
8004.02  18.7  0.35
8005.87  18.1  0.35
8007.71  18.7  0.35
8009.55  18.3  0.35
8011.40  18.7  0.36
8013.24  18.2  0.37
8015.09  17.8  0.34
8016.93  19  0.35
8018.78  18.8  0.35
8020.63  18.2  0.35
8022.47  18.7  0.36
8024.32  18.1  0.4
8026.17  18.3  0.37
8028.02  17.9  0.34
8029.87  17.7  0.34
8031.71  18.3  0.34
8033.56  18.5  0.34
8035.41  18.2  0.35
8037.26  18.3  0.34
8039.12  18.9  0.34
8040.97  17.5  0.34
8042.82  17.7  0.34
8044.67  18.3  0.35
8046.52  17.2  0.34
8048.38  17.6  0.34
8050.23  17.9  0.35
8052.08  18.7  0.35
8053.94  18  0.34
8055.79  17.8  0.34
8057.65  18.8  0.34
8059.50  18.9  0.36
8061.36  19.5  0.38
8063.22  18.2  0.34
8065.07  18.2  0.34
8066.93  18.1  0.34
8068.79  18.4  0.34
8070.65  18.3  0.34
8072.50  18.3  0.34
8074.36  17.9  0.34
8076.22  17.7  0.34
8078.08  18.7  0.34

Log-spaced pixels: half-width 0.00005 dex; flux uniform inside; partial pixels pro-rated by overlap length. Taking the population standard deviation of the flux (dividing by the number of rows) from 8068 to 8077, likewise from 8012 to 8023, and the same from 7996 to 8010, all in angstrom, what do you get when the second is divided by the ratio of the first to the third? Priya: 0.7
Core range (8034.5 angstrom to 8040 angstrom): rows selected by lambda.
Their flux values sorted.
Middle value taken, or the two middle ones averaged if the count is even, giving 18.3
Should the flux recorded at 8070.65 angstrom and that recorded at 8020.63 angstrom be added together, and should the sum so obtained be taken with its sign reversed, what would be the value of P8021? -36.5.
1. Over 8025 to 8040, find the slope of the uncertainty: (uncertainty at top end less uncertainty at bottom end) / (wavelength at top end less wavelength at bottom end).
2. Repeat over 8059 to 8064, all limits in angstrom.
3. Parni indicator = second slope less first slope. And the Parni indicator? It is -0.0031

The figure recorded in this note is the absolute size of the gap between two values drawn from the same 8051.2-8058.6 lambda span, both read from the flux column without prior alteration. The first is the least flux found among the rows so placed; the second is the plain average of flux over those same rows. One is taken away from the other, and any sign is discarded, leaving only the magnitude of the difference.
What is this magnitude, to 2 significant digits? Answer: 0.52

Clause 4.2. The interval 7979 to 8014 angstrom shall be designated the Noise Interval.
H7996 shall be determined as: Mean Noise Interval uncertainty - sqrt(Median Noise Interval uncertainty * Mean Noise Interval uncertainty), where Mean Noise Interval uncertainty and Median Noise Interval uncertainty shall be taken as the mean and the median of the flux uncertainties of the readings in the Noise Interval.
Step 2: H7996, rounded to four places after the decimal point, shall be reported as 0.0042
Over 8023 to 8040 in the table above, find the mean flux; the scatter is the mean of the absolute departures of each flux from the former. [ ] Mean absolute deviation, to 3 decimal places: 0.240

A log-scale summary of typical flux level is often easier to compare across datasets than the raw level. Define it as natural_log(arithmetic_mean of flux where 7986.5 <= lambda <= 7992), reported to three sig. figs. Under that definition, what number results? 2.92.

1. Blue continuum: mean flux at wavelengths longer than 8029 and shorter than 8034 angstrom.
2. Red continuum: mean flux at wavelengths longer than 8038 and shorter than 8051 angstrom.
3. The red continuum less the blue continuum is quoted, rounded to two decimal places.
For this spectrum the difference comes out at -0.30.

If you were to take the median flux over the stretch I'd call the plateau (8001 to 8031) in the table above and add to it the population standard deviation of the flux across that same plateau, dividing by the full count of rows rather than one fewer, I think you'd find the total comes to 18.6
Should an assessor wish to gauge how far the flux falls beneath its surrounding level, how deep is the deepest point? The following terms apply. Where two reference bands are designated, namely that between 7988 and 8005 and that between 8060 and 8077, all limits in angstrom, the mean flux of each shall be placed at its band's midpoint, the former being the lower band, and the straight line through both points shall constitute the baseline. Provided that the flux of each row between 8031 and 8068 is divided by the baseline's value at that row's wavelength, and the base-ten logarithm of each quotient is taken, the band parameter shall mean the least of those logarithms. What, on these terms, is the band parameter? -0.027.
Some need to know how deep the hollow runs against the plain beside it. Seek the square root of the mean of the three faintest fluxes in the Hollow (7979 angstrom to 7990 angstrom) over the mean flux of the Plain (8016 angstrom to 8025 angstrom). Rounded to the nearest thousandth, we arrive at 1.000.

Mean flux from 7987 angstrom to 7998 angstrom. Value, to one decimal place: 18.6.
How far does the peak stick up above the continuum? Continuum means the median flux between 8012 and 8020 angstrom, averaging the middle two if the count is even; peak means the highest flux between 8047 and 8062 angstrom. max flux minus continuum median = 1.0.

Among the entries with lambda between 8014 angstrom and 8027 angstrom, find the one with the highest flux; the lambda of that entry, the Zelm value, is 8016.93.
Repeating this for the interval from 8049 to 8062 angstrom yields 8061.36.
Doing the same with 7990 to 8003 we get 7992.97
